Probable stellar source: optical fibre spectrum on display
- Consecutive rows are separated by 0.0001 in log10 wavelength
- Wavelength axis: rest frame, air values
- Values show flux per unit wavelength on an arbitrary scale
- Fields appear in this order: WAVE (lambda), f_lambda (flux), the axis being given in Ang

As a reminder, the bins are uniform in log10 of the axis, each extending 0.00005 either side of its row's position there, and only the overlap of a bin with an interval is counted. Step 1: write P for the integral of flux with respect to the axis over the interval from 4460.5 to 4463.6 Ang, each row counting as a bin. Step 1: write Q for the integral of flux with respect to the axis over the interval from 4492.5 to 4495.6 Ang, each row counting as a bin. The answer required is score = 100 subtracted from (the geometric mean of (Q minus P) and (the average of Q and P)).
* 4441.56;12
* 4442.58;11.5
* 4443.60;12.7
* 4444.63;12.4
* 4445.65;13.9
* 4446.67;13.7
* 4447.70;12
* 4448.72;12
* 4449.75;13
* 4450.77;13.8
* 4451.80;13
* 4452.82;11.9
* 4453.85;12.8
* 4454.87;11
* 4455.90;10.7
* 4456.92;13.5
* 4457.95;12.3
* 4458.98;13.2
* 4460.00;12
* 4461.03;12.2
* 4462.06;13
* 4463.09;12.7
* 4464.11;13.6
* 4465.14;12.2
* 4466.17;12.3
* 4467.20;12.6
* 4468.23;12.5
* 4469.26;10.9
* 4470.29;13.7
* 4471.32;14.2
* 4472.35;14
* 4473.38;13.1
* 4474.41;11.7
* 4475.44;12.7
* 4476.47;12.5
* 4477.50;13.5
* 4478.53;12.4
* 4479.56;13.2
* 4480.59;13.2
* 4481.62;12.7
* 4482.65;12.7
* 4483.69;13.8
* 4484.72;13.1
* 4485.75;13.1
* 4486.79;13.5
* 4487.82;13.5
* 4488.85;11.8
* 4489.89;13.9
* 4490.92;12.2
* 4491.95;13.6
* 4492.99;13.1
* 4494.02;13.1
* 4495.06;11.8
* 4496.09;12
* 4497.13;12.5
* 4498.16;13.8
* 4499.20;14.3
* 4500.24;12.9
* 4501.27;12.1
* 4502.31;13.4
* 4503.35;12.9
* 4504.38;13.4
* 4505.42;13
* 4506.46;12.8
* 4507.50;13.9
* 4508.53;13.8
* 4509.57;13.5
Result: -97.3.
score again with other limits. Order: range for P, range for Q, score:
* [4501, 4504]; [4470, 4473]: -88.7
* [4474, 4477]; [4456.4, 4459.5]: -88.7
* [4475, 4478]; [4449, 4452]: -94.5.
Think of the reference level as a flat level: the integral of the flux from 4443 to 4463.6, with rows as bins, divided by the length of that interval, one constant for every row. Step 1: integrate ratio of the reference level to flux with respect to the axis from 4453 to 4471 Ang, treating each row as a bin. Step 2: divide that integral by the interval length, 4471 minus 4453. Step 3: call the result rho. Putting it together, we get 1.02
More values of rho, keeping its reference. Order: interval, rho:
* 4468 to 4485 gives 0.98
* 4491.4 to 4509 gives 0.97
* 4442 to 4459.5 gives 1.01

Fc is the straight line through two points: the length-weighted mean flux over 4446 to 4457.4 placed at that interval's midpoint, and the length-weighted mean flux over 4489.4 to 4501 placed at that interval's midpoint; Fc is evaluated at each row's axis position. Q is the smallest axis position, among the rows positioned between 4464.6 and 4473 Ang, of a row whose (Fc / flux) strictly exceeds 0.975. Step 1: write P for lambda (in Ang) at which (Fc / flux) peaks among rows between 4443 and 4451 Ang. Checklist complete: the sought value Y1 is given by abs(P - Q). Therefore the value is 16.4 Ang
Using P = 4448.72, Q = 4465.14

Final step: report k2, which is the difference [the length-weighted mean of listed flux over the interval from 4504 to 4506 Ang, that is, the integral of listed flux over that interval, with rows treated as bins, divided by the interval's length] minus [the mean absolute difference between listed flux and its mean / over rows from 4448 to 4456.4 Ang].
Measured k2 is 12.3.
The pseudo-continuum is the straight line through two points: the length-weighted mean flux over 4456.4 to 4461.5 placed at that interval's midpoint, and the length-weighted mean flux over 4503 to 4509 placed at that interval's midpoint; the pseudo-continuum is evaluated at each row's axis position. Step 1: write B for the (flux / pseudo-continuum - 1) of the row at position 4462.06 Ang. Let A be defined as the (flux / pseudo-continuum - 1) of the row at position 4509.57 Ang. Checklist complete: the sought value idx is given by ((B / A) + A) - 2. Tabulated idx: 1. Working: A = 0.01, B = 0.02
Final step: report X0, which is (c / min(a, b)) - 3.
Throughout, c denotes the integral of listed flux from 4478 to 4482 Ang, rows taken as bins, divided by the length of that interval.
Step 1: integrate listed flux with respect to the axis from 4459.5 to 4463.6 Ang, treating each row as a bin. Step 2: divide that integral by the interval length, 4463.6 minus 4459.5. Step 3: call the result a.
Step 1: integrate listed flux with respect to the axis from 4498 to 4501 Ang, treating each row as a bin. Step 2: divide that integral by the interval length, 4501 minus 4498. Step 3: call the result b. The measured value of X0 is -1.96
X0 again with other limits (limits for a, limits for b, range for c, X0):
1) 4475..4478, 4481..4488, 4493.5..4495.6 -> -2.03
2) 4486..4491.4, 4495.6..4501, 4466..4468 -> -2.04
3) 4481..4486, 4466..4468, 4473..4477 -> -2.00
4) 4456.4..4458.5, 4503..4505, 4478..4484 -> -1.99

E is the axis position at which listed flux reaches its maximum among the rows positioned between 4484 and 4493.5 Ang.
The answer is 4489.89 Ang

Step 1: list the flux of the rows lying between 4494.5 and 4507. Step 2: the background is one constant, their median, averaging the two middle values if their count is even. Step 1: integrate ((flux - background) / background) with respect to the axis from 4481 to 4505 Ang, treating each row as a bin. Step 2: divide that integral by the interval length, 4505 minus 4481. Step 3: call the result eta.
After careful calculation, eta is 0.008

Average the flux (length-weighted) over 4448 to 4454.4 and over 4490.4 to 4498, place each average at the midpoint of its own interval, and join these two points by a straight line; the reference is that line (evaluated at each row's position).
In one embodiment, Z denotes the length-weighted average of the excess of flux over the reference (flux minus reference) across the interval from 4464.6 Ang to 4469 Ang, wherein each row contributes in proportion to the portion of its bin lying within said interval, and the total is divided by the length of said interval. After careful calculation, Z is -0.4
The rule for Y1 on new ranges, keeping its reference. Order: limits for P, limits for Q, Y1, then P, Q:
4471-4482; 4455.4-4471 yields 18.5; 4474.41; 4455.90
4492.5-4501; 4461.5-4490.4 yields 32.0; 4495.06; 4463.09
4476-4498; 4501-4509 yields 6.2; 4495.06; 4501.27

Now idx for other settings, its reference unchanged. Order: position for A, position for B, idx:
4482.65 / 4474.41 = 2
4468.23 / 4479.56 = -3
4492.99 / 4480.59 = -9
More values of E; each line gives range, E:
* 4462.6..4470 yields 4464.11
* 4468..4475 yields 4471.32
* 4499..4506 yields 4499.20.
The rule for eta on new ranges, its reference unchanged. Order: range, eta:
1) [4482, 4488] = 0.028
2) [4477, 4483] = 0.004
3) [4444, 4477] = -0.019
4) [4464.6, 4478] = -0.011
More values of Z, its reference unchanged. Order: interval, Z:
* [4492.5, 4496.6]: -0.2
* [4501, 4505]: 0.3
